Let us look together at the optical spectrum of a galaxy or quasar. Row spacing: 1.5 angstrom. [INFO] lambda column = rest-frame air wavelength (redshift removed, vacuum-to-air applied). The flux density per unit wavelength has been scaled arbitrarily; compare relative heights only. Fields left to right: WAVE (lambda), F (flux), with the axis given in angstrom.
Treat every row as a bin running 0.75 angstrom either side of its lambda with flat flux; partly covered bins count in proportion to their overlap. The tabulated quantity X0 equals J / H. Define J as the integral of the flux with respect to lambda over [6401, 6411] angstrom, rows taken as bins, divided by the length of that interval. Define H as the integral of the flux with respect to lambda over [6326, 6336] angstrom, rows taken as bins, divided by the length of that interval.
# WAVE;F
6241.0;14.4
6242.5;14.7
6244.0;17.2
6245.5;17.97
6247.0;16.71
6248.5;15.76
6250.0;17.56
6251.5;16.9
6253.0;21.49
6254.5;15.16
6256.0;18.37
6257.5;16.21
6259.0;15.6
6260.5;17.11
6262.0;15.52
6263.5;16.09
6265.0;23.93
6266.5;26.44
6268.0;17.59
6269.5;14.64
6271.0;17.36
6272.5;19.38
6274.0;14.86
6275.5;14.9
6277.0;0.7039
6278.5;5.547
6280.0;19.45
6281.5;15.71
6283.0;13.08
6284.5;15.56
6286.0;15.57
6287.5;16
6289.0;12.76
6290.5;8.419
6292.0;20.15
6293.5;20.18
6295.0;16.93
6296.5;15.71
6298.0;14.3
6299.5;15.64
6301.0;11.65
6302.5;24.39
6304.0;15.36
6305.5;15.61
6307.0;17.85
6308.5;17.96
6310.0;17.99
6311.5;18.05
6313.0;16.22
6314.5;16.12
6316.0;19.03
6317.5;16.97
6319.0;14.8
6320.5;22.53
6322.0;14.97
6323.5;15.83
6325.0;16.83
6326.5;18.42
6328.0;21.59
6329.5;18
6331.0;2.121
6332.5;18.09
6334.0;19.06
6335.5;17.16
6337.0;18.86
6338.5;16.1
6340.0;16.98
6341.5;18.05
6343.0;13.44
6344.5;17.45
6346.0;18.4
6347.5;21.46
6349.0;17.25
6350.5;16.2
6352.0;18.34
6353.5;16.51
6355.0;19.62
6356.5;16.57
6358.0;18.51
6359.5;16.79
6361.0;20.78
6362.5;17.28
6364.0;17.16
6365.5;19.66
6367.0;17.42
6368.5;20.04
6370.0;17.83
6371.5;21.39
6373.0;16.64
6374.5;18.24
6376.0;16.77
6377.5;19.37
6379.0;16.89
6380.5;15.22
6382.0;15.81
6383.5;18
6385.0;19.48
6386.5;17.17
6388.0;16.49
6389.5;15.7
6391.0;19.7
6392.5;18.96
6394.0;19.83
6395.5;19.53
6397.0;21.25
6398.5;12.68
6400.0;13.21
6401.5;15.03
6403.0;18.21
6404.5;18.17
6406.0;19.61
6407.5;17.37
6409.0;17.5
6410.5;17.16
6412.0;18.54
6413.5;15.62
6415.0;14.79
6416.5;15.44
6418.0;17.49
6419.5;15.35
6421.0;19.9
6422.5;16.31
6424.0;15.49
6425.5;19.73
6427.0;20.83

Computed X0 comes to 1.08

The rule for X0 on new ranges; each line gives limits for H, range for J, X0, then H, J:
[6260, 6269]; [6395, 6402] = 0.84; 19.4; 16.3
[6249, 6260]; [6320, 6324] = 1.02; 17.3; 17.6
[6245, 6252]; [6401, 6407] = 1.05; 16.9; 17.9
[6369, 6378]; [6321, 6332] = 0.85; 18.4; 15.6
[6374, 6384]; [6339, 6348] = 1.02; 17.1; 17.5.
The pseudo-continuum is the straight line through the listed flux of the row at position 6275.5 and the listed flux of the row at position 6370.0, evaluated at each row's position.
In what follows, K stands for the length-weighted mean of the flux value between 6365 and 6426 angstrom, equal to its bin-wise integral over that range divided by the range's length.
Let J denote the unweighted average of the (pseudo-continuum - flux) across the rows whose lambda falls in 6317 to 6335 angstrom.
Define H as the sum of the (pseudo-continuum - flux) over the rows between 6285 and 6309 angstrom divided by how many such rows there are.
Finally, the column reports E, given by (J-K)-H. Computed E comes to -17.1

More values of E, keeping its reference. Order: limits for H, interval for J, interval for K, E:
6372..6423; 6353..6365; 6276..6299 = -15.9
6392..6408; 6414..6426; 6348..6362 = -16.5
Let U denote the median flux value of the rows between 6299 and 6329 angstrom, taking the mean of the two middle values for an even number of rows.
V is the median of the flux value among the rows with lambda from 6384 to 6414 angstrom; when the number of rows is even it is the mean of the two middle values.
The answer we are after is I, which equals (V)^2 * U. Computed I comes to 5376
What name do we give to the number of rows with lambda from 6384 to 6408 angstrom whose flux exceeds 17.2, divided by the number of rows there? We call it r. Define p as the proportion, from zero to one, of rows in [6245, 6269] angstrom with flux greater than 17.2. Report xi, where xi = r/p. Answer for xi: 1.43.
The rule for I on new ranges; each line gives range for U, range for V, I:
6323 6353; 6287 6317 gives 4635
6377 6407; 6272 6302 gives 4381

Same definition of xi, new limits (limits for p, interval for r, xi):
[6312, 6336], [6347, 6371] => 1.57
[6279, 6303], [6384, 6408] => 2.50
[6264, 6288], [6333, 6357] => 1.50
